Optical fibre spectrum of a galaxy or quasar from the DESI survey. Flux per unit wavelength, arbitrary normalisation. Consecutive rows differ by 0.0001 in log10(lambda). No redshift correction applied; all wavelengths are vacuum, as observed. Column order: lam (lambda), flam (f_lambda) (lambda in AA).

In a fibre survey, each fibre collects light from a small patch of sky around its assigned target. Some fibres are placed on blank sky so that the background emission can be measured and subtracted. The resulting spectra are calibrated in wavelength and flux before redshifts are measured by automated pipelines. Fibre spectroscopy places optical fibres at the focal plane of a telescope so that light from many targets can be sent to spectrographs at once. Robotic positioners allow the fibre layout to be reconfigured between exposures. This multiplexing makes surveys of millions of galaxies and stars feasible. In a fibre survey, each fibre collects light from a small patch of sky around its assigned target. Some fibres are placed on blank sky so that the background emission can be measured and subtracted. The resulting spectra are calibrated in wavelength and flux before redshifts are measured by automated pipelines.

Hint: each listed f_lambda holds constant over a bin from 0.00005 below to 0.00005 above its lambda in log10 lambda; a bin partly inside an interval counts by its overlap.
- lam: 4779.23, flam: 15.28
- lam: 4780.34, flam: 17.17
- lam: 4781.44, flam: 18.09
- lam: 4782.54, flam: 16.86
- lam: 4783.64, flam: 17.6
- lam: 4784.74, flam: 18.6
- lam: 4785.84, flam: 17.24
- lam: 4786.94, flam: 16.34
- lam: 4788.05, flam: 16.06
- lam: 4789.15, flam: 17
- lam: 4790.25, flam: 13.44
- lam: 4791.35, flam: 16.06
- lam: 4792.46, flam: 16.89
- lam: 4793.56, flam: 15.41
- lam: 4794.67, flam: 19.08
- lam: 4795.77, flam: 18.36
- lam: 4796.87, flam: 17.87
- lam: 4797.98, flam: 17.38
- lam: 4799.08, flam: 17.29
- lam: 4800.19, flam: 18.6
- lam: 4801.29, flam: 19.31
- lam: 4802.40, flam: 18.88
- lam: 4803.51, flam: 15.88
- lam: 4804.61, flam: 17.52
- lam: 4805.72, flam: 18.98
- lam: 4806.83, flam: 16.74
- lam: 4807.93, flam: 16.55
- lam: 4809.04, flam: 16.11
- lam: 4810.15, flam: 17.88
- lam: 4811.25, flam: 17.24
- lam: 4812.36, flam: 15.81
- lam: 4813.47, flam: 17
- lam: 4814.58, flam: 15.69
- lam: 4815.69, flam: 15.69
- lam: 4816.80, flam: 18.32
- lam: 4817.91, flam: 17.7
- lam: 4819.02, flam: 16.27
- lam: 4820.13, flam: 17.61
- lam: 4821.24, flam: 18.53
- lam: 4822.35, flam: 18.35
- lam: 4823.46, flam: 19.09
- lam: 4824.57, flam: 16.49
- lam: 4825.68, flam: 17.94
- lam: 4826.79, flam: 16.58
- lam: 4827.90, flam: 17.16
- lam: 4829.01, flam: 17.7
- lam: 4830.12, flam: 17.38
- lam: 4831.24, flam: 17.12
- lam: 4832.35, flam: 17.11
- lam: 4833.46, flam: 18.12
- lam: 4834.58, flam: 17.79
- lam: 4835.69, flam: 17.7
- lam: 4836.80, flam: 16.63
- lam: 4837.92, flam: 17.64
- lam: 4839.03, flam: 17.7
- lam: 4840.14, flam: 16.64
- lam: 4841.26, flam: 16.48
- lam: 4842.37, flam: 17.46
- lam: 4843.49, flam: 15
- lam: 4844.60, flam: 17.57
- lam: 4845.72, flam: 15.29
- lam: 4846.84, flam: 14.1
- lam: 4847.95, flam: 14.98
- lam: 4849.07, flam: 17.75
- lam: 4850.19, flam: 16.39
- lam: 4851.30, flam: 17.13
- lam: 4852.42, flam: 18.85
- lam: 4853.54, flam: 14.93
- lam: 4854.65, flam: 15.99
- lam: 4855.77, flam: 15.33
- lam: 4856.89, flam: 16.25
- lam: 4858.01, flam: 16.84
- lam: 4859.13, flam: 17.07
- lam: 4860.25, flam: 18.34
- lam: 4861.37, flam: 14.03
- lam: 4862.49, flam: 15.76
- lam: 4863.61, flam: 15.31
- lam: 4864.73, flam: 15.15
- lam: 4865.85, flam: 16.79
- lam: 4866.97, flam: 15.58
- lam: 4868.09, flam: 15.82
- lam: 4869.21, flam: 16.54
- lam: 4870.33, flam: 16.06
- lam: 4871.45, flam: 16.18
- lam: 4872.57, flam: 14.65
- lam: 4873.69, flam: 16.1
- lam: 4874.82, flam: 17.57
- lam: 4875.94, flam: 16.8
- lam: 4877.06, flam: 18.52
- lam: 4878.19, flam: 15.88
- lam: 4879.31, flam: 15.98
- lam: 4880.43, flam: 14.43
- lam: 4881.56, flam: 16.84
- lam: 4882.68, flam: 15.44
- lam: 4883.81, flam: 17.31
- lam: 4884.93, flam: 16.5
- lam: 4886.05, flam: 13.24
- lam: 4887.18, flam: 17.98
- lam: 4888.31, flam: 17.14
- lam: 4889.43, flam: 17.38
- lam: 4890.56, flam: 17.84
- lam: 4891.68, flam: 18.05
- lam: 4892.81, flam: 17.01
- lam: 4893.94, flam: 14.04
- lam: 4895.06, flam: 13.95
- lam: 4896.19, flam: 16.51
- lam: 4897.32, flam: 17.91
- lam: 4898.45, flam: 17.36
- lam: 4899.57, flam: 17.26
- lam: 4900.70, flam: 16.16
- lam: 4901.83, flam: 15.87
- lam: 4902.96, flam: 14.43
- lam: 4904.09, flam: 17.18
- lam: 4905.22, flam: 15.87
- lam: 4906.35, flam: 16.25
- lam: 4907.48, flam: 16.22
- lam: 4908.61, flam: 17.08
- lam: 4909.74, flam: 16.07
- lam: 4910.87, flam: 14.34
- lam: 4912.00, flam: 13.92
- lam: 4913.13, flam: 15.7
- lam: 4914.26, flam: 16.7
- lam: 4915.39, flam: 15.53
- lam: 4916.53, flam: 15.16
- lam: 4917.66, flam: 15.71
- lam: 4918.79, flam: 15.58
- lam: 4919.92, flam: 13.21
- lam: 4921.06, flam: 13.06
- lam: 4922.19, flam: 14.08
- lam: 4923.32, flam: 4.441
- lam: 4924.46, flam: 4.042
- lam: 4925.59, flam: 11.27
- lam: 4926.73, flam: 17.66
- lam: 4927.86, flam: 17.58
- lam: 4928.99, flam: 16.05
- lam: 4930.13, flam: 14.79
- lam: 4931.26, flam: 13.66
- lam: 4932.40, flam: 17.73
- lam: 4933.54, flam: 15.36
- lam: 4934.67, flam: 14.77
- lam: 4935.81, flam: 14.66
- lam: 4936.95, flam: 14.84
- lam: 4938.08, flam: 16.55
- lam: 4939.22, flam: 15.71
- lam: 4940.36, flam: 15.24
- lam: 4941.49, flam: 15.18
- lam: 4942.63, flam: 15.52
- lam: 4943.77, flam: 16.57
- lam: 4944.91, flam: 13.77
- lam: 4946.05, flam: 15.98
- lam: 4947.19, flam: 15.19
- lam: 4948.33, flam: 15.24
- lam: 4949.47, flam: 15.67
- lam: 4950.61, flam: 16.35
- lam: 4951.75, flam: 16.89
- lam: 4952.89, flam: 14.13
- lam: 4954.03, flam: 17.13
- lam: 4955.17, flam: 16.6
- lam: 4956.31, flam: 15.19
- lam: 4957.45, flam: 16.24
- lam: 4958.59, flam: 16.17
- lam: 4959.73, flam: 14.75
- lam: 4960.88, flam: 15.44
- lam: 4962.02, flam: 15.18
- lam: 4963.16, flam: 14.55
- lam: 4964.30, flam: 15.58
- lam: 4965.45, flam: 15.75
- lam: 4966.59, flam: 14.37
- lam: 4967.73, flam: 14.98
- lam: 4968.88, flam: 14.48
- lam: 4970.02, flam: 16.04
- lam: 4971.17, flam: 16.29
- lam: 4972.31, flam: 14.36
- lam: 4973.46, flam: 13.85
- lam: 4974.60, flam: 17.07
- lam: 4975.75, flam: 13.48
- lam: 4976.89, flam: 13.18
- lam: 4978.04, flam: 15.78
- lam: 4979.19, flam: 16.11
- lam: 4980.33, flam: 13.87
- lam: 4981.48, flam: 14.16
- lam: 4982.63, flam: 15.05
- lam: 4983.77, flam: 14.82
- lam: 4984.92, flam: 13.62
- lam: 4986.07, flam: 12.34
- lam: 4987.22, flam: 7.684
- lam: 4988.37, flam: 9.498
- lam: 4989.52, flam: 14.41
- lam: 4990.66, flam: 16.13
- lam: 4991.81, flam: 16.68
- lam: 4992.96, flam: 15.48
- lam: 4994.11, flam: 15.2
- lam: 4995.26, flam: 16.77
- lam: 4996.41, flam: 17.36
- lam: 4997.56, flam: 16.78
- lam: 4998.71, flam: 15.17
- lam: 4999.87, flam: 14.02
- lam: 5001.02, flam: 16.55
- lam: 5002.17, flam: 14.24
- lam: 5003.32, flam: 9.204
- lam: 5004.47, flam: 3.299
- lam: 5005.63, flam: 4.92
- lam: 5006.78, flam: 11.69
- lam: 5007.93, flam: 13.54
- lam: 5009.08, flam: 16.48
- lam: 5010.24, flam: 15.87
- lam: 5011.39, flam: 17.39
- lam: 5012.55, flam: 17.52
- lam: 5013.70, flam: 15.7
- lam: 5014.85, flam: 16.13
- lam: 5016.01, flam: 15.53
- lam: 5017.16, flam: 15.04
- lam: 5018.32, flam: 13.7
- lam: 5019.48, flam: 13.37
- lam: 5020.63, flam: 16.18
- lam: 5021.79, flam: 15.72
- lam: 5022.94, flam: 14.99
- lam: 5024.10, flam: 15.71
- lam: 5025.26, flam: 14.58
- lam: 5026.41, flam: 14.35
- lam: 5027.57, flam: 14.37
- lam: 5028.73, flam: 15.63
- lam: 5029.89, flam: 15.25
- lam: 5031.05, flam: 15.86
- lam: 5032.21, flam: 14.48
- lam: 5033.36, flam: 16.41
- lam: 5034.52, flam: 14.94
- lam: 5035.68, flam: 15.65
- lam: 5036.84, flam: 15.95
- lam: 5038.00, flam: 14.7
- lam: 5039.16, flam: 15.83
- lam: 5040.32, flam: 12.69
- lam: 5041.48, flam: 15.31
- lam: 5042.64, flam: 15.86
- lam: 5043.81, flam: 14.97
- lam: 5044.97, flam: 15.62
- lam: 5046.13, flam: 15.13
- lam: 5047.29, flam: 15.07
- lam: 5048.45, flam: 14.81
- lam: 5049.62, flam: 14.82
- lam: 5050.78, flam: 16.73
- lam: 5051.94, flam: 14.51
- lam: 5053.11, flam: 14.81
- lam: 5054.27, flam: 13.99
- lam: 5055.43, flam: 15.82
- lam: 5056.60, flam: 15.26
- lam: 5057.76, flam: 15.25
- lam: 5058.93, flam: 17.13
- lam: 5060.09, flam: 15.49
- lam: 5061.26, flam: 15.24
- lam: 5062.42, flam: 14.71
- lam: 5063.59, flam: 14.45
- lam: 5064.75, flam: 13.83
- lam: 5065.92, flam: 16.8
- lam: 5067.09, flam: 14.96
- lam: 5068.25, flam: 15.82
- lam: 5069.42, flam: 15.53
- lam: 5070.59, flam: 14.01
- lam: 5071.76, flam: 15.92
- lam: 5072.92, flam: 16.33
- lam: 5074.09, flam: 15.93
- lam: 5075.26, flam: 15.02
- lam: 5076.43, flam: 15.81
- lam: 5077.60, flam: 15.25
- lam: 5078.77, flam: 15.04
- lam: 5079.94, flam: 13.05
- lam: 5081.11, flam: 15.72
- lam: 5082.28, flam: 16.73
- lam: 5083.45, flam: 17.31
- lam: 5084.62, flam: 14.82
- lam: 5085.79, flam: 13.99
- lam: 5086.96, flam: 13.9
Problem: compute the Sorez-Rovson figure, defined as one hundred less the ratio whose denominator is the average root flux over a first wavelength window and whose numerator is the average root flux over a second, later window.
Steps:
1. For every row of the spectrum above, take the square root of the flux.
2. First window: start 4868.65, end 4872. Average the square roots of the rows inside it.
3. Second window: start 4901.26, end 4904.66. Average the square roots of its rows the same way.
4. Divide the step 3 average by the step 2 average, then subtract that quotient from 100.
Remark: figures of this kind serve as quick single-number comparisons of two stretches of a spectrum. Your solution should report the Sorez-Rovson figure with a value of 99.0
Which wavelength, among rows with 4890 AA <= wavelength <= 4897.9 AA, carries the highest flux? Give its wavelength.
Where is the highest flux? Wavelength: 4891.68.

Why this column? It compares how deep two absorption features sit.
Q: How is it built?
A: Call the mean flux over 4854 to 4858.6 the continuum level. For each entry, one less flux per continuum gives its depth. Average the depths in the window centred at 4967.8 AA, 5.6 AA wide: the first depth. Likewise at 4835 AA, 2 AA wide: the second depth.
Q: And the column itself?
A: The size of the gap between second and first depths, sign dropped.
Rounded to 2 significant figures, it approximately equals 0.16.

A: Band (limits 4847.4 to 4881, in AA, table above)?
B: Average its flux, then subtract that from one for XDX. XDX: -15.2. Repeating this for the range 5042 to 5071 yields -14.2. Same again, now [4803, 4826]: -16.2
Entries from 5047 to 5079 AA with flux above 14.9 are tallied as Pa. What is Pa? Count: 19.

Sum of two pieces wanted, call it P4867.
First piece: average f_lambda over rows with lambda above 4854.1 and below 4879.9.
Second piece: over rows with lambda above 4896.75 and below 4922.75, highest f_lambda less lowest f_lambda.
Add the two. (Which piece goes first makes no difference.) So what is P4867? 21.0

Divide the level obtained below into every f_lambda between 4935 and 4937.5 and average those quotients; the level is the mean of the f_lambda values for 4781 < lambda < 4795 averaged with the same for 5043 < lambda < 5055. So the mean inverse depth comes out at 1.08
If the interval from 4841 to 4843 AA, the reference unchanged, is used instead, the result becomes 0.94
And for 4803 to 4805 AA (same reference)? 0.96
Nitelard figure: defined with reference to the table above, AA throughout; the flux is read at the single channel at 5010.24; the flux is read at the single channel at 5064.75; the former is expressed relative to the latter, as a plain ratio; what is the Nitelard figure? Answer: 1.15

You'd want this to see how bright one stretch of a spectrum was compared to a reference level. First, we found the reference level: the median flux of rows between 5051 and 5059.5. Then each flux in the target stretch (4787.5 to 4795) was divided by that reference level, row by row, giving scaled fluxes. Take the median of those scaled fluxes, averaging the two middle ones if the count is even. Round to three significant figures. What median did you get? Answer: 1.05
